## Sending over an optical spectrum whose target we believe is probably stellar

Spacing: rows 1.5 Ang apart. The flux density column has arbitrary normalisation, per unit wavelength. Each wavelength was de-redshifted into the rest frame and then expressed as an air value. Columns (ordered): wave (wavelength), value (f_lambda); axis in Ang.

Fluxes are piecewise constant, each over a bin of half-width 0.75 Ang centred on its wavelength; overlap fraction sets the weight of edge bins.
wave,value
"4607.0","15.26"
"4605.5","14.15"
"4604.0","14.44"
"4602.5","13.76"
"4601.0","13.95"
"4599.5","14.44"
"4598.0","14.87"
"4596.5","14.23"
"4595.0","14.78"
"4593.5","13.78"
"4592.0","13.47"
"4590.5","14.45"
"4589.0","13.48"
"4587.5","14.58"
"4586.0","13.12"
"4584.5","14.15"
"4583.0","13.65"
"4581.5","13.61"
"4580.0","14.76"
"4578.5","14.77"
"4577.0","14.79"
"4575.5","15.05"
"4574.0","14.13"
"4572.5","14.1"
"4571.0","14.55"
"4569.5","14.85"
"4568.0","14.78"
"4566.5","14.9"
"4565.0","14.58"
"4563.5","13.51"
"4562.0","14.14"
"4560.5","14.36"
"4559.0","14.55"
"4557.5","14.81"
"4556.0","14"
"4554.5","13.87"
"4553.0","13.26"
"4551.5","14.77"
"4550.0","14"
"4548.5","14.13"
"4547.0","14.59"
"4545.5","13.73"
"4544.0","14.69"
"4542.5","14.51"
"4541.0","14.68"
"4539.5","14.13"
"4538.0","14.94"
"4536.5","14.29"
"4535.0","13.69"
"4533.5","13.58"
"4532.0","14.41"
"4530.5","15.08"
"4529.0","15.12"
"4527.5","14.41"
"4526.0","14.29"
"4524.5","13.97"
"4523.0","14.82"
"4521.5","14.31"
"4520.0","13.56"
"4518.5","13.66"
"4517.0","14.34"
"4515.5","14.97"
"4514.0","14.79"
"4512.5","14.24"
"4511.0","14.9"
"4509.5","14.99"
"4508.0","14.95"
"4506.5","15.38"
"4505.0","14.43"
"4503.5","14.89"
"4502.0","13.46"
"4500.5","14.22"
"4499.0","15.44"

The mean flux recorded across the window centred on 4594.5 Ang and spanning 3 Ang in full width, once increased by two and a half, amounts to 16.8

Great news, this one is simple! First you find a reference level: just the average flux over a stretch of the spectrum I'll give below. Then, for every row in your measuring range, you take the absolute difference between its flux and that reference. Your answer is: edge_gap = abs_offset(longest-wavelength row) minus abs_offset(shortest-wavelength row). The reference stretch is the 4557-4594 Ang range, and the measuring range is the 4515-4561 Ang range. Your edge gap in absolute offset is -0.6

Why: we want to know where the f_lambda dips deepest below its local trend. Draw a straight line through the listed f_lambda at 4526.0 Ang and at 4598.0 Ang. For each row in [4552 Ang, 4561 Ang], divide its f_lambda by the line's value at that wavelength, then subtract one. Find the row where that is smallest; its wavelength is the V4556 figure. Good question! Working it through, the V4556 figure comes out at 4553.0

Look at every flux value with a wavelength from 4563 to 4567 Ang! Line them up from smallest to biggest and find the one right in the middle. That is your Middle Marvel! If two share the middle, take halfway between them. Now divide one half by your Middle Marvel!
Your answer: 0.0343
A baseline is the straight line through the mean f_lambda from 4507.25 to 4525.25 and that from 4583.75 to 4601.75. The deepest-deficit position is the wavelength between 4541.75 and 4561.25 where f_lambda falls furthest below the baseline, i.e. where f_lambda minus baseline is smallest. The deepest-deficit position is 4553.0 Ang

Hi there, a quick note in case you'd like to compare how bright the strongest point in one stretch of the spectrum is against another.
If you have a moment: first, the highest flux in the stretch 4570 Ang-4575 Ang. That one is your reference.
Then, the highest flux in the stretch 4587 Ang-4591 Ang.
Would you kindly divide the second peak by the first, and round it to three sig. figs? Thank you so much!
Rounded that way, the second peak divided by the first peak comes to 1.00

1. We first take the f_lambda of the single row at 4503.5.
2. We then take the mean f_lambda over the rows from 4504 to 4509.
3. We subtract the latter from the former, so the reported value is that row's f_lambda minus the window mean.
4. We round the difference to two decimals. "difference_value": -0.03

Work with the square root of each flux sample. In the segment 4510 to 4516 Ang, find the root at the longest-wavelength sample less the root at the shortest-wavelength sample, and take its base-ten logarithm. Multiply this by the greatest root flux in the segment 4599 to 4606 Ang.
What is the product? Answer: -7.8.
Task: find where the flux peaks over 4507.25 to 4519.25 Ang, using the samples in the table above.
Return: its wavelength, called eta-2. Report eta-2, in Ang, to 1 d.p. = 4509.5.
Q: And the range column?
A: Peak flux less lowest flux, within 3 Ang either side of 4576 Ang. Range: 0.9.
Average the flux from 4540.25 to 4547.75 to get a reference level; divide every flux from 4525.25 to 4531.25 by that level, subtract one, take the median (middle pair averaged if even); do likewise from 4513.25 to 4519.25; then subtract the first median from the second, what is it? -0.012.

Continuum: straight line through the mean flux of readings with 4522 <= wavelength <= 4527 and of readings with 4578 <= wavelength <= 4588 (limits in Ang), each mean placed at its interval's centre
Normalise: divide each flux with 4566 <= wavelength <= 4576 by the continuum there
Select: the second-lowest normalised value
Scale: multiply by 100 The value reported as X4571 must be 100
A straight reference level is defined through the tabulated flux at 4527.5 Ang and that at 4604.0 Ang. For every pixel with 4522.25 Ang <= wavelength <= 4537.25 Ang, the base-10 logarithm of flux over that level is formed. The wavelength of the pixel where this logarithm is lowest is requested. 4533.5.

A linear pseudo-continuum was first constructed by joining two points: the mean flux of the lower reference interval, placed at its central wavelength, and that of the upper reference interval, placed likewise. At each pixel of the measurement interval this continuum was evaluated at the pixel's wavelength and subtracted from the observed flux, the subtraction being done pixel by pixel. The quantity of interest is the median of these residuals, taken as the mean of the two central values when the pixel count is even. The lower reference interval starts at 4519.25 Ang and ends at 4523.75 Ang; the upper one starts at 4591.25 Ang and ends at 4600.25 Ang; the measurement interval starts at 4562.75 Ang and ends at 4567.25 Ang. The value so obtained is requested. 0.3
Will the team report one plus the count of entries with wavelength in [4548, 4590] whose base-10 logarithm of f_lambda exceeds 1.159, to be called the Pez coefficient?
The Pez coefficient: 14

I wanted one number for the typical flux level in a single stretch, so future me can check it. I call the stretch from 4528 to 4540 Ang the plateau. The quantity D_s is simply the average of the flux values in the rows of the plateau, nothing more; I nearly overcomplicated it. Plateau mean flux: 14.4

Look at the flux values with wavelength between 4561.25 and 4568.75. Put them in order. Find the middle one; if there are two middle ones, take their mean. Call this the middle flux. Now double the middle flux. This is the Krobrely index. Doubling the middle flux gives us 29.2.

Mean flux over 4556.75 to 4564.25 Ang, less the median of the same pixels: -0.09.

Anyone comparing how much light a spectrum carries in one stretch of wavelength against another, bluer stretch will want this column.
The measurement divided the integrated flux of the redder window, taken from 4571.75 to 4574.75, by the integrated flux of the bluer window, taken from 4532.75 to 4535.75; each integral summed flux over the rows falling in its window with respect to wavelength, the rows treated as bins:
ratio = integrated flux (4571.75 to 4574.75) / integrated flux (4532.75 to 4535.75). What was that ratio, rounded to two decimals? 1.04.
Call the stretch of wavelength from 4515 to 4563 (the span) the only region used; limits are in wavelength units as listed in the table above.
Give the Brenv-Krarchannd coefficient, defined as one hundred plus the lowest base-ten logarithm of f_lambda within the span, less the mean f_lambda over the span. 86.8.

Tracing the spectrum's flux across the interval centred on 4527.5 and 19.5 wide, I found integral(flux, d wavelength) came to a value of 278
